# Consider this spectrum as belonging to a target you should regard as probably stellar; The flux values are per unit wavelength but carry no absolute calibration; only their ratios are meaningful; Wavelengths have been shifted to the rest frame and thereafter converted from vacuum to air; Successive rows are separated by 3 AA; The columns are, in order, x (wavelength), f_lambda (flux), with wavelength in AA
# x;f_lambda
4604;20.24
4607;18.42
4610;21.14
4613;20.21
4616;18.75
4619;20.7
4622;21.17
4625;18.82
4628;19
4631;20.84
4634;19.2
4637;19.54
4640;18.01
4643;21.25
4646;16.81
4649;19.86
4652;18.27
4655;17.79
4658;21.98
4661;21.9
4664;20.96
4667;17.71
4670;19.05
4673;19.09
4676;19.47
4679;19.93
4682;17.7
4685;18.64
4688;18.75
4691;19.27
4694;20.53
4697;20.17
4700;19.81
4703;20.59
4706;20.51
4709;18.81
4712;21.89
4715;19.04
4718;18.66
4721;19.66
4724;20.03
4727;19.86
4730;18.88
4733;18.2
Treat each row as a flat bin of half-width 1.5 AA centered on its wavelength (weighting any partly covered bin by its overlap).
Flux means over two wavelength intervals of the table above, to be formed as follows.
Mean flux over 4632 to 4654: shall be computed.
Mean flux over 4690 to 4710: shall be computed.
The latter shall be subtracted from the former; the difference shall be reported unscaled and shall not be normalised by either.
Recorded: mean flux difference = -1.0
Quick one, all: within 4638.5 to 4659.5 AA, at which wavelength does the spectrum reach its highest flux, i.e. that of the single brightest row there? 4658 AA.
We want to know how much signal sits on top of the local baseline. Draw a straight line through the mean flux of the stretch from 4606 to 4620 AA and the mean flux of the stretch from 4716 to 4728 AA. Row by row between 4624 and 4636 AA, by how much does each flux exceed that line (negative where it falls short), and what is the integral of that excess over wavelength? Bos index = -4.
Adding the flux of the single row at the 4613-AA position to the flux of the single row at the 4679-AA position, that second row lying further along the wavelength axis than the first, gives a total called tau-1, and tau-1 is 40.1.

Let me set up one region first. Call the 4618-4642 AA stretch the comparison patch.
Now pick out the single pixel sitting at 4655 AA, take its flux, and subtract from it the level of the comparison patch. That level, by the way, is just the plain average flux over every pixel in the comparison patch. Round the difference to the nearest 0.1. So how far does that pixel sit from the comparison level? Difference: -1.9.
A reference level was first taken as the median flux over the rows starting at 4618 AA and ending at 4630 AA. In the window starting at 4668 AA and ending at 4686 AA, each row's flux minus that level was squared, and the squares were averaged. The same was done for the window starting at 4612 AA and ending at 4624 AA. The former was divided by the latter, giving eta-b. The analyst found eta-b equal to 1.3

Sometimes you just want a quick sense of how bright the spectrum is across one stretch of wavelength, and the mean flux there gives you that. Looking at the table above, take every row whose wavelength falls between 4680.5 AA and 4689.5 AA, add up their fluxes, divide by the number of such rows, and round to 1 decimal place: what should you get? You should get 18.4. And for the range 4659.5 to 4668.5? 20.2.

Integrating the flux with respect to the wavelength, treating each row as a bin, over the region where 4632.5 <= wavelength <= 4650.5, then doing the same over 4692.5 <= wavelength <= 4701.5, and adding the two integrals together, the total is 526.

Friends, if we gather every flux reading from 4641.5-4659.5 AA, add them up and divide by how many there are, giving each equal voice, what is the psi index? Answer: 19.3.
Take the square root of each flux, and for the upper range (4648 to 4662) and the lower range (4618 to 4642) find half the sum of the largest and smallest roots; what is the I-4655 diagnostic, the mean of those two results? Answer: 4.44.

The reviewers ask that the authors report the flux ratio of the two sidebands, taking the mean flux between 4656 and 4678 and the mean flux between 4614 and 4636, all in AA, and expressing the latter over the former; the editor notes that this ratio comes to 0.99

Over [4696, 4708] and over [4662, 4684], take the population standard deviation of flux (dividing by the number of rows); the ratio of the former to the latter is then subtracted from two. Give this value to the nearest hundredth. 1.71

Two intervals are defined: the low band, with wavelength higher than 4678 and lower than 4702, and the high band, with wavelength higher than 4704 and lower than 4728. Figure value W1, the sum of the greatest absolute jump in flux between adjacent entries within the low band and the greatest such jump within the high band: 5.3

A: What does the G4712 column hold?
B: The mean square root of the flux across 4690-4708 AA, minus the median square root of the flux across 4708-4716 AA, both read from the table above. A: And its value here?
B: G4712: 0.12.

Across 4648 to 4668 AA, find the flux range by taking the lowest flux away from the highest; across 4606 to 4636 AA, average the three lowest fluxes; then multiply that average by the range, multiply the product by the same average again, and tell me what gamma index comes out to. 1487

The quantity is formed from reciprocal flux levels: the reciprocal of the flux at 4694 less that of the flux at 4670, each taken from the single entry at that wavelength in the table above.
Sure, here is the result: -0.004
